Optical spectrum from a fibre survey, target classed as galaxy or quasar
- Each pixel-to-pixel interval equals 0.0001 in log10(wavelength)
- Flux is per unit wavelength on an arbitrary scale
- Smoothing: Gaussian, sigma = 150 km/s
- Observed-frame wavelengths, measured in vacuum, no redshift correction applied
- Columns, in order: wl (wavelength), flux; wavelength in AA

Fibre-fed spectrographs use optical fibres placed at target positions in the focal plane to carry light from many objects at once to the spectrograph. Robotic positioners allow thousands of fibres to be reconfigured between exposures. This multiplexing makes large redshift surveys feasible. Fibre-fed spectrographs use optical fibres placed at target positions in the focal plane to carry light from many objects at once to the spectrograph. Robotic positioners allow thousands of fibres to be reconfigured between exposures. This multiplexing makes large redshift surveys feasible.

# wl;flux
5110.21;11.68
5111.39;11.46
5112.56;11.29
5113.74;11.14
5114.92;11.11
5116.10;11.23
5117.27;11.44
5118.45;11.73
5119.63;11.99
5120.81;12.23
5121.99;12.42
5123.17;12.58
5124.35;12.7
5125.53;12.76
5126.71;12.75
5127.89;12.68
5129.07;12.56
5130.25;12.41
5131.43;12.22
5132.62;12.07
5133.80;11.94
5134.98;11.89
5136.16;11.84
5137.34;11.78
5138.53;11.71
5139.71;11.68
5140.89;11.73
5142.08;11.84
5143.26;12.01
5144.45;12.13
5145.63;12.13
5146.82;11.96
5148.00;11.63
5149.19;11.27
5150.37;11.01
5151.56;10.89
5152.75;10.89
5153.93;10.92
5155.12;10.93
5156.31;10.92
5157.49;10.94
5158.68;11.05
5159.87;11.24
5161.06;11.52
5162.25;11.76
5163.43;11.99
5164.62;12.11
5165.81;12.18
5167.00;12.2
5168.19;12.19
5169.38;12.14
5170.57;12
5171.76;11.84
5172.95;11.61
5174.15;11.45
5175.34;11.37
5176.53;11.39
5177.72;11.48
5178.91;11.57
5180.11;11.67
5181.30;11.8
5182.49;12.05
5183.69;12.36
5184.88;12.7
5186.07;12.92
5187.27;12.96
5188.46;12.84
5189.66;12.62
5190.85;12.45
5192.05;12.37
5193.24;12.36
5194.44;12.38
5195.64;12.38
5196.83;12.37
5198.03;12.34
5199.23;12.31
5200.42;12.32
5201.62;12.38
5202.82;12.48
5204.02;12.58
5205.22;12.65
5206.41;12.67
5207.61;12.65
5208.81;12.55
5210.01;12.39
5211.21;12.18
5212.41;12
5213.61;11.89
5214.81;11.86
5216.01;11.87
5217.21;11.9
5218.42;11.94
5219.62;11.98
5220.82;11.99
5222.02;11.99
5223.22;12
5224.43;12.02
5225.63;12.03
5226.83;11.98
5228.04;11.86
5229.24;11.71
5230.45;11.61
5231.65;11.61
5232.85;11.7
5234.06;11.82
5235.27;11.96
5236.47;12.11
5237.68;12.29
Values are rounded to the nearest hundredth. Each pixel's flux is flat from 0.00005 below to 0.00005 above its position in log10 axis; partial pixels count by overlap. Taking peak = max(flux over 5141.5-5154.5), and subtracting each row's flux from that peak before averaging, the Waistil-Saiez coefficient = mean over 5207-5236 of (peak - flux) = 0.15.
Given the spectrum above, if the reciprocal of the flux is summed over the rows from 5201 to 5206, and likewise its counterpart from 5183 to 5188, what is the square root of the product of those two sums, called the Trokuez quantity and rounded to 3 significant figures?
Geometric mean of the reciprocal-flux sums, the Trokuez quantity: 0.317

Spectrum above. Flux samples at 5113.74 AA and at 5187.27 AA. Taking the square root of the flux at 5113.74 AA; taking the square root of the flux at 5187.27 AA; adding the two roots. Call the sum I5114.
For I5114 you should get 6.94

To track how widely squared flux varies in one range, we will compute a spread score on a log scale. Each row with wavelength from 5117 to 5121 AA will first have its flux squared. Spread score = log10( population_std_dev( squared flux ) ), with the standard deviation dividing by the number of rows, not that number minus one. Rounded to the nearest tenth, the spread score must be 0.8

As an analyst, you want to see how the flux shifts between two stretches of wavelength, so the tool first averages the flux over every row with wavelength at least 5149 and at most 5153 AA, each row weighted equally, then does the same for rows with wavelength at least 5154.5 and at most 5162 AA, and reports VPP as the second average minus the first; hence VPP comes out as 0.1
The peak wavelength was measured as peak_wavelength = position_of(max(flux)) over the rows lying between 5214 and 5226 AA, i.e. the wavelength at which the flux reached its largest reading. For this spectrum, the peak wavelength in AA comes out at 5225.63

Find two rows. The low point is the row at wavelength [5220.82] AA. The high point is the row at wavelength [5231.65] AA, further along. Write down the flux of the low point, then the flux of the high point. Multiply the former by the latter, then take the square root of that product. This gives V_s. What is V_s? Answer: 11.8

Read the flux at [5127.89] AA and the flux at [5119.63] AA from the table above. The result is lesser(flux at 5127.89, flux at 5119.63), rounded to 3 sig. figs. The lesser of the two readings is 12.0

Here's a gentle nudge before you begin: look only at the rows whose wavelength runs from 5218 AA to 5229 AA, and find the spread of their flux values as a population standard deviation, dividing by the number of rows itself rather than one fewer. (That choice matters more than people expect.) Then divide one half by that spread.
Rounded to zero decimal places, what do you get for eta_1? 10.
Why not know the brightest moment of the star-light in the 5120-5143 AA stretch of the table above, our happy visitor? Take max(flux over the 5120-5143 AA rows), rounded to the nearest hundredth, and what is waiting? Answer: 12.76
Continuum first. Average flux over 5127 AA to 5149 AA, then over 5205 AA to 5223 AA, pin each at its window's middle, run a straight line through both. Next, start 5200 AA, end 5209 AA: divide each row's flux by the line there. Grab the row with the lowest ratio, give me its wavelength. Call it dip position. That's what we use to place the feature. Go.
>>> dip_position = 5200.42 AA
